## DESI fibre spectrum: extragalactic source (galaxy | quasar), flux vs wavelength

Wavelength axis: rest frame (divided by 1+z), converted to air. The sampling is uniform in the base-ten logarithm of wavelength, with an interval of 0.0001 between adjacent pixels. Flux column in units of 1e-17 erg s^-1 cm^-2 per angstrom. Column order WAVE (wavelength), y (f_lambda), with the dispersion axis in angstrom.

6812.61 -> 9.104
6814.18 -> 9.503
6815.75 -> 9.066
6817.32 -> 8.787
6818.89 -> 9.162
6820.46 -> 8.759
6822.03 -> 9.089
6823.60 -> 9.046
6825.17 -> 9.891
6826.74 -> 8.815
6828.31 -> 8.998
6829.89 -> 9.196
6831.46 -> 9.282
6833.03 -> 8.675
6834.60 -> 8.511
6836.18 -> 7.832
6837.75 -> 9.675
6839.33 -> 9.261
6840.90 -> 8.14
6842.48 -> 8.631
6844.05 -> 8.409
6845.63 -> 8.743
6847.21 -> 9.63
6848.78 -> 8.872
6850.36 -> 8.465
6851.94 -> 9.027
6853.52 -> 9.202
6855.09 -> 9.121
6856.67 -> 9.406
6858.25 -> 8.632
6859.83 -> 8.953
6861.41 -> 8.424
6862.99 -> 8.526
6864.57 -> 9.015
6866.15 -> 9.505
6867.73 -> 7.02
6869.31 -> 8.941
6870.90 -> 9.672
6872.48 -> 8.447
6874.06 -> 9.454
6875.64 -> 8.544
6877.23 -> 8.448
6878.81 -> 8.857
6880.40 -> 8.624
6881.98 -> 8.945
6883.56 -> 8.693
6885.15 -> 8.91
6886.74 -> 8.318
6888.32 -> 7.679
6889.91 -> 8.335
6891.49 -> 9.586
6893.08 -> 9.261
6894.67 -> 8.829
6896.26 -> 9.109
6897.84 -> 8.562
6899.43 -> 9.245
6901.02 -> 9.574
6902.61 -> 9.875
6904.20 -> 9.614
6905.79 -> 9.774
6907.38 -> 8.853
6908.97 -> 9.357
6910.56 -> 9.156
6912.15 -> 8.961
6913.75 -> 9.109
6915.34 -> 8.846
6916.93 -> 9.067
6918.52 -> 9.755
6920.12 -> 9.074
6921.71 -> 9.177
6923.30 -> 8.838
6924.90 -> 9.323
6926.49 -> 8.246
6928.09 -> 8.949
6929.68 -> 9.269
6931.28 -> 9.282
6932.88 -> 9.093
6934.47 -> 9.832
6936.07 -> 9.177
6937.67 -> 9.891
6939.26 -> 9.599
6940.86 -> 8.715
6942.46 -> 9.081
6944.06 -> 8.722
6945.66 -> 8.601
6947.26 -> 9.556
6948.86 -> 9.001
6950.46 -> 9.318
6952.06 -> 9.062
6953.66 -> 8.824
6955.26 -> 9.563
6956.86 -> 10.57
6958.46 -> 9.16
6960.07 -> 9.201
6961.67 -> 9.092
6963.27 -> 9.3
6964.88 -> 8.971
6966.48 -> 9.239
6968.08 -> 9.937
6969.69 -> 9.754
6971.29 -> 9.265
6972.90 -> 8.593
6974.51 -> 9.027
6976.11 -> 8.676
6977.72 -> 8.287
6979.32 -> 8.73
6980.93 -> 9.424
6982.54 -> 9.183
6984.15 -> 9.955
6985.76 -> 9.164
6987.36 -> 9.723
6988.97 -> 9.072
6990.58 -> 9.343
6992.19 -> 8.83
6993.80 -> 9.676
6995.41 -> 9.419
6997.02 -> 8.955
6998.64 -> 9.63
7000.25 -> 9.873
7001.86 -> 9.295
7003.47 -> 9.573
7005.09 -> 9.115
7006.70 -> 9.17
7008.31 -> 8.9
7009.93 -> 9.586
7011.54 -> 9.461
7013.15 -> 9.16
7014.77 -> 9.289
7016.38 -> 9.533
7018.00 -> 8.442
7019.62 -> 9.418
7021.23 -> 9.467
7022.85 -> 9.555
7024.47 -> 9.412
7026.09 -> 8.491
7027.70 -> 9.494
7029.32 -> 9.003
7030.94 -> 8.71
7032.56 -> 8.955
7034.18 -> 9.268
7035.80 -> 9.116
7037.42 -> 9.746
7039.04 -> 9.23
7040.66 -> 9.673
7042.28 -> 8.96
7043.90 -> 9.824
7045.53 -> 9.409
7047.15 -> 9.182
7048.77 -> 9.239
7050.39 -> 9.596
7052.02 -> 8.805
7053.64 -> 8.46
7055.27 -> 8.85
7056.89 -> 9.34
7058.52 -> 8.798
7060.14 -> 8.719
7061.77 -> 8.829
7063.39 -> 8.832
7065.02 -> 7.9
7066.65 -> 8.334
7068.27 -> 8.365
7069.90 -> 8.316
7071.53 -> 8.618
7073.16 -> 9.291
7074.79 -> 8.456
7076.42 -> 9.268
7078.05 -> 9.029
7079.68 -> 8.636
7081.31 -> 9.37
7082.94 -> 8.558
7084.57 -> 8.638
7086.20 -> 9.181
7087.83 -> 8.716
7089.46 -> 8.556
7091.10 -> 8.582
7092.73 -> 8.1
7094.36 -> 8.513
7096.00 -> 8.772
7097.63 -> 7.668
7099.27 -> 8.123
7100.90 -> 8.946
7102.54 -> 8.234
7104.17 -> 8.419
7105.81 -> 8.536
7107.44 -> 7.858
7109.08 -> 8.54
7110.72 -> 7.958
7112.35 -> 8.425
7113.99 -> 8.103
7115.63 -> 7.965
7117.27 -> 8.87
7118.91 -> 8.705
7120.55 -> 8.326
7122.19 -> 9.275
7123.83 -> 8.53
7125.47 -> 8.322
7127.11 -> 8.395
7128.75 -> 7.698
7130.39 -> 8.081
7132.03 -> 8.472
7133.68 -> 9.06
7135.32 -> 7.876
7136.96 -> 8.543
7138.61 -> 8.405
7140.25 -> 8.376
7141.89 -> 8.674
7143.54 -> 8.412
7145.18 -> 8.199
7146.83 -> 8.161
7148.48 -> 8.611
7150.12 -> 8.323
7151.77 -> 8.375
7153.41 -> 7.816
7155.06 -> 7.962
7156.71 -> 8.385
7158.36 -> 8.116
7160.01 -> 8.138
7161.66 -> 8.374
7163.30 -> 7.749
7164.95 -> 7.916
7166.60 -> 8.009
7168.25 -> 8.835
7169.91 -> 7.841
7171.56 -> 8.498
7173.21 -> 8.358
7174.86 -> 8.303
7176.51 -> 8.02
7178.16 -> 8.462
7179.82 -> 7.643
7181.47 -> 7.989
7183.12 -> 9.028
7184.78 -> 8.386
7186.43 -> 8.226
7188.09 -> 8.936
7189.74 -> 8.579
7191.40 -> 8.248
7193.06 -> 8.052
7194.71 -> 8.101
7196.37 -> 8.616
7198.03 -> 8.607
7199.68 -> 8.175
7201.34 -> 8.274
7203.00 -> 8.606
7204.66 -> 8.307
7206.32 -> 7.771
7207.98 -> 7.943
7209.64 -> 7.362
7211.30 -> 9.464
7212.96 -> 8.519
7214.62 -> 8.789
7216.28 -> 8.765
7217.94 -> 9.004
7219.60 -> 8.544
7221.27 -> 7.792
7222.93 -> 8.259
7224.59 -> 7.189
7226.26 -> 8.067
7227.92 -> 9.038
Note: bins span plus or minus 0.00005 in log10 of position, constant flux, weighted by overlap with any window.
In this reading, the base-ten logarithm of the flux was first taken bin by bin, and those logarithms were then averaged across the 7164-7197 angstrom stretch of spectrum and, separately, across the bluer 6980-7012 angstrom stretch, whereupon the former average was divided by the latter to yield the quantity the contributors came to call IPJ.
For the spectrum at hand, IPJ 0.946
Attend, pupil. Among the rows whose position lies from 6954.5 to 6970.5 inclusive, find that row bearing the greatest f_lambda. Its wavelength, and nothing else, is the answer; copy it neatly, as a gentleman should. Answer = 6956.86 angstrom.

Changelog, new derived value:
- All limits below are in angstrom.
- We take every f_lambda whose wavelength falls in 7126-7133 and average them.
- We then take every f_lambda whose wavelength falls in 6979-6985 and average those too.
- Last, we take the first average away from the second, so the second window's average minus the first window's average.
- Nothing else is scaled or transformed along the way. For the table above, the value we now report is 1.2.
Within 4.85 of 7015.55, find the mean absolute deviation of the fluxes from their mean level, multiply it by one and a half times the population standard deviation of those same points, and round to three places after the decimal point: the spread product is 0.153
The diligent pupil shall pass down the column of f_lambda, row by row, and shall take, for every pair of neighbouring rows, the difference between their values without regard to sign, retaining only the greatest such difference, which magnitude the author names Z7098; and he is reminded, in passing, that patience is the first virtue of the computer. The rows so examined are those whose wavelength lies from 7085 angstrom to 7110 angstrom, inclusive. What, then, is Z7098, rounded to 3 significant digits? 1.10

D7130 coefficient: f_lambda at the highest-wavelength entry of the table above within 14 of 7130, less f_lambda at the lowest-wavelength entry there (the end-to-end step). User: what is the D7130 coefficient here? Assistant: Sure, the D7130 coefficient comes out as -0.46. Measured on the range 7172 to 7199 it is 0.25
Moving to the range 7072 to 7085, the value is -0.65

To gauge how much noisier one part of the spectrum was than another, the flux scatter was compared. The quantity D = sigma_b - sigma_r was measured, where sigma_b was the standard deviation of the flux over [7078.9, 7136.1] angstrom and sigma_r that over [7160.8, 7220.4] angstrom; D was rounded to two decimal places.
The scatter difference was -0.02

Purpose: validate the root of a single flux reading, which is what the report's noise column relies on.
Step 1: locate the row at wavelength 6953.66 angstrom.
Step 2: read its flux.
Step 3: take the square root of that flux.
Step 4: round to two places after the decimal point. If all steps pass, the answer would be 2.97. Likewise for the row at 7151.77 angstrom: 2.89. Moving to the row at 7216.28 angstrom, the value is 2.96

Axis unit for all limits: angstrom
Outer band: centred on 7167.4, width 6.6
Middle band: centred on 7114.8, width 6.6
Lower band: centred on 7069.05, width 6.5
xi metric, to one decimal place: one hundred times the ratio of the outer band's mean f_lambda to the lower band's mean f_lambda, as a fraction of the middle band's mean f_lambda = 11.6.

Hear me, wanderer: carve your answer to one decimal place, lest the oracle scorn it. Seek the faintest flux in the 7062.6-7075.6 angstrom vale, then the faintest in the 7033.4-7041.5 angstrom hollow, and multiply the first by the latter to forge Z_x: 72.0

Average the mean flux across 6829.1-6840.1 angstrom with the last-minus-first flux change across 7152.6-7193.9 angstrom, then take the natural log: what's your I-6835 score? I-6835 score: 1.52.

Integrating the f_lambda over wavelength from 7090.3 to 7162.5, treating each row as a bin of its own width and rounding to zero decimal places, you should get 603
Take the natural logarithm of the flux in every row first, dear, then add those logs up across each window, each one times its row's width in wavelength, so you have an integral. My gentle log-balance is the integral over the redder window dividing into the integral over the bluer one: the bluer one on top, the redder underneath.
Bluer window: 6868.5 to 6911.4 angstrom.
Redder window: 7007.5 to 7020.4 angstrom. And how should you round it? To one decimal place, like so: 3.3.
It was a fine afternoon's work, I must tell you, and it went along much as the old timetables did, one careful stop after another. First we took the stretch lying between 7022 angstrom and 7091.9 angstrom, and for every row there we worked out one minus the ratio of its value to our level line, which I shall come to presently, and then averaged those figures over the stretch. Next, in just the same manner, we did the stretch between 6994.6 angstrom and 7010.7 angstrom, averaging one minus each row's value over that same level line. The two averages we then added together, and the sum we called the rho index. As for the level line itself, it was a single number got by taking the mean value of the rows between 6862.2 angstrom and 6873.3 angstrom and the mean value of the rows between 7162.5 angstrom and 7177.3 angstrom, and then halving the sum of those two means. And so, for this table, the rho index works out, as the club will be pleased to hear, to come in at -0.17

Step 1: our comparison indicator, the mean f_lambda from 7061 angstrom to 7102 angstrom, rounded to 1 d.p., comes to 8.6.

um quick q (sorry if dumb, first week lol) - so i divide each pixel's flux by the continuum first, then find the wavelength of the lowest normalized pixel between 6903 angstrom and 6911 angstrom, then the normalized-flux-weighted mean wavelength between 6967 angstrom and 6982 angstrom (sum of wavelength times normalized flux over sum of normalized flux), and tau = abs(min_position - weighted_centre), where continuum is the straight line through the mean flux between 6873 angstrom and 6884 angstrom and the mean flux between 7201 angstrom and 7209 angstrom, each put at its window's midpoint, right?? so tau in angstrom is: 67.0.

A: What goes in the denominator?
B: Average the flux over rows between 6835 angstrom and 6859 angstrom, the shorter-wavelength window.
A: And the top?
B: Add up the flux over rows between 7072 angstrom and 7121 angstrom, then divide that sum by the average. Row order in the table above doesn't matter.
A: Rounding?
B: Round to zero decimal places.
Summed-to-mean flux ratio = 29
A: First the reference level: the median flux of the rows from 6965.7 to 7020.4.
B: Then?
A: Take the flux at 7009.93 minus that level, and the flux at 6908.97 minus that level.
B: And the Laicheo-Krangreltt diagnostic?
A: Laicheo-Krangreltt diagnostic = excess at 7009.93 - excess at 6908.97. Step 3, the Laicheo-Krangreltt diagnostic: 0.2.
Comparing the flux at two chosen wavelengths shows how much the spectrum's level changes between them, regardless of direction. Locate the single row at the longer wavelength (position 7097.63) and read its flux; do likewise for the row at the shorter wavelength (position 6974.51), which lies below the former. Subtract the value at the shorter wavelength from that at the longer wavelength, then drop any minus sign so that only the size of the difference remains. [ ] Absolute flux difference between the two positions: 1.4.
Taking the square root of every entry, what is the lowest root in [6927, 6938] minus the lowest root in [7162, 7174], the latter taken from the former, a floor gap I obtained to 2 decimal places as 0.21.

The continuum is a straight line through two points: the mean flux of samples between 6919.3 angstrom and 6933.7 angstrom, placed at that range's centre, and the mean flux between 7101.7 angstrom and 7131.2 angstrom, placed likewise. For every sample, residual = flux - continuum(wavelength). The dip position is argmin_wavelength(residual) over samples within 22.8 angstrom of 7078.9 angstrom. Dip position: 7097.63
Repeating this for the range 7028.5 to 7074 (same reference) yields 7065.02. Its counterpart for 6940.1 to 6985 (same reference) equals 6977.72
